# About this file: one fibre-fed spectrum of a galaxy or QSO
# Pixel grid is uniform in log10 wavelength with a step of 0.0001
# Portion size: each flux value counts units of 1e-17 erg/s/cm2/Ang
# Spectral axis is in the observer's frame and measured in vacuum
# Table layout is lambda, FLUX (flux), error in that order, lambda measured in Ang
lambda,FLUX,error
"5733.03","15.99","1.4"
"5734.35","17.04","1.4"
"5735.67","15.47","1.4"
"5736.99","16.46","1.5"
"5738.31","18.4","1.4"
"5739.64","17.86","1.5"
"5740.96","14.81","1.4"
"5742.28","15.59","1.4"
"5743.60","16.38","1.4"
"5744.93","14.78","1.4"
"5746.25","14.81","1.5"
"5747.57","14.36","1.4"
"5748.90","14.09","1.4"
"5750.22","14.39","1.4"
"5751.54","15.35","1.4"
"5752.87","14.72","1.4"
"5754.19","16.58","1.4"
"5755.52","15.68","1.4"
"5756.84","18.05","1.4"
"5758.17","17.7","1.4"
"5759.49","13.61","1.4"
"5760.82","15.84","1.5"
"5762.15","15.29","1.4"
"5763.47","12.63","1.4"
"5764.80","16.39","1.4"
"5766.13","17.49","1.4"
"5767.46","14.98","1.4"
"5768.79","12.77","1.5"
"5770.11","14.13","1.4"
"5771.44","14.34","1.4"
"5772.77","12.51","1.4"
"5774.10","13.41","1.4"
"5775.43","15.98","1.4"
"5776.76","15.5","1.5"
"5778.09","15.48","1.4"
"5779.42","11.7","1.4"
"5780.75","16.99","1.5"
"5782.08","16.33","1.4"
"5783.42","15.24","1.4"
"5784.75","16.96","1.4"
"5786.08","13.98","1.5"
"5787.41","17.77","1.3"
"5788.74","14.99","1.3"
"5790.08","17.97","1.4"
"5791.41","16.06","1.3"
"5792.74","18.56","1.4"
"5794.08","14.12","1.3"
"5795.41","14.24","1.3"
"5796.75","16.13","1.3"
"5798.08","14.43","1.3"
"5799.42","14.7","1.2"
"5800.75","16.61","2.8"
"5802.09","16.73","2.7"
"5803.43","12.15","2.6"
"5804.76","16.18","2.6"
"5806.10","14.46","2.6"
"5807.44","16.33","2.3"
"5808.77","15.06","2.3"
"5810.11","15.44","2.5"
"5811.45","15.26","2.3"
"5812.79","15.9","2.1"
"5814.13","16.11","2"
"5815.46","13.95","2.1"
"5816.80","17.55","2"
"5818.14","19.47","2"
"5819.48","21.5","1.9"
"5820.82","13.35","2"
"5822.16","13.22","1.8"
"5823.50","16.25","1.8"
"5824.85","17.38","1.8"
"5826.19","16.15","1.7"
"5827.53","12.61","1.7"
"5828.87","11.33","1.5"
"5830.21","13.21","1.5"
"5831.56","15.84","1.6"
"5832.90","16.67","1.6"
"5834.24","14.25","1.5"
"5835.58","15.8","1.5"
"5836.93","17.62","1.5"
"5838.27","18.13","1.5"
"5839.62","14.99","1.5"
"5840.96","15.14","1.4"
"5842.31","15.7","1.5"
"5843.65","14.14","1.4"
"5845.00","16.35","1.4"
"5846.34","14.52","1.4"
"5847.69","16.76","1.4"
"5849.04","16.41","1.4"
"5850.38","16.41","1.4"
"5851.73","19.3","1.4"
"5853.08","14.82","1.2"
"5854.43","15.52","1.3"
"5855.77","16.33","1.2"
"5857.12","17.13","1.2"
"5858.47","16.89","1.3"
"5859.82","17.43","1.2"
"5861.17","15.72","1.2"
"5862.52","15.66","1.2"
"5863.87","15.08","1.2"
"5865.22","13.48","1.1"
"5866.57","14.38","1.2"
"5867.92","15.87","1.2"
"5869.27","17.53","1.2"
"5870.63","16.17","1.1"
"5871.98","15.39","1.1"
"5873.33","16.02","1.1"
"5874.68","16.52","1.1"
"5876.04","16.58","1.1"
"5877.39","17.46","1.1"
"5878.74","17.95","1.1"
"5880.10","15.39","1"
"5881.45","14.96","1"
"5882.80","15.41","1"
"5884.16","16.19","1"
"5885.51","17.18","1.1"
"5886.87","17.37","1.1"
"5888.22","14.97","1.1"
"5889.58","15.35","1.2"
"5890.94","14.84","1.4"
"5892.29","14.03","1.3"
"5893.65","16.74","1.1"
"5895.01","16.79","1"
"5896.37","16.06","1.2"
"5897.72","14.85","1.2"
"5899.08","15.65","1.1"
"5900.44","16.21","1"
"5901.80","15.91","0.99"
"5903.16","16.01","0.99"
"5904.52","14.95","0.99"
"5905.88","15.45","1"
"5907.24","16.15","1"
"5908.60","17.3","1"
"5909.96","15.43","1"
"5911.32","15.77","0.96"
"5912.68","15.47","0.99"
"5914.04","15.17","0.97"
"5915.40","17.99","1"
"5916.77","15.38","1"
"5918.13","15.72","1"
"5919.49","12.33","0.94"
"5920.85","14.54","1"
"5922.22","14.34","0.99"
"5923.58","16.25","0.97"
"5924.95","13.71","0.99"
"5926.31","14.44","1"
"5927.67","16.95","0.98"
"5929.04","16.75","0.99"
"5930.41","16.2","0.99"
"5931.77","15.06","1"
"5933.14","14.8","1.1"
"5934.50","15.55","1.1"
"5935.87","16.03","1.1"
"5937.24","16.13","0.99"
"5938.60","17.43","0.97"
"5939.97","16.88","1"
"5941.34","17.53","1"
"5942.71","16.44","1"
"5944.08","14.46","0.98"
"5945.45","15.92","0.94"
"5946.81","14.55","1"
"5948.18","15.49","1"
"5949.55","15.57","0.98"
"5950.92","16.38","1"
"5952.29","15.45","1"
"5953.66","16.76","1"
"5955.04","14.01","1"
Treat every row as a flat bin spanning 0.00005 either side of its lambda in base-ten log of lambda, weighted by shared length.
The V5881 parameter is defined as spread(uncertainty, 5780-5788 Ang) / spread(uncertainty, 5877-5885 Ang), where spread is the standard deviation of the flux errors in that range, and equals 1.5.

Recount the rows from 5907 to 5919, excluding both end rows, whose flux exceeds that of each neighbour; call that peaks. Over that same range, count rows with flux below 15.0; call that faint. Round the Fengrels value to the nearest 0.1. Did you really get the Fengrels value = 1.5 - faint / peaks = 1.5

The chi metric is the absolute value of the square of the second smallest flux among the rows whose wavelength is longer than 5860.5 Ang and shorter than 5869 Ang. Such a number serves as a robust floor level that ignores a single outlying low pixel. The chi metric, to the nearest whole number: 207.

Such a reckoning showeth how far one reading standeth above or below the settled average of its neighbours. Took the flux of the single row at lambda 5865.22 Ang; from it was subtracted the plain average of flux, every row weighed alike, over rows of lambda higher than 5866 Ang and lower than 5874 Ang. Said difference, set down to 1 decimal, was -2.4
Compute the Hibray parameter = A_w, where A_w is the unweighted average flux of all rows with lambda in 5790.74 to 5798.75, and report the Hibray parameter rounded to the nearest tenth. 15.6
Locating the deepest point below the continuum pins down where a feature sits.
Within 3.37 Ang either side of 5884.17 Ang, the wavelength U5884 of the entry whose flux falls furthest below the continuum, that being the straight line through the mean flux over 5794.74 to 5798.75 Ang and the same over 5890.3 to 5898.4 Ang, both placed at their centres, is 5881.45 Ang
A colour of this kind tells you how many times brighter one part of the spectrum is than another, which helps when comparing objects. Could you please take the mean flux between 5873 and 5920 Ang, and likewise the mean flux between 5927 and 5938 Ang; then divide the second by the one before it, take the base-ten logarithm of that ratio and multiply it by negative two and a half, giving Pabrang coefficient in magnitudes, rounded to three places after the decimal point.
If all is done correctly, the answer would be -0.004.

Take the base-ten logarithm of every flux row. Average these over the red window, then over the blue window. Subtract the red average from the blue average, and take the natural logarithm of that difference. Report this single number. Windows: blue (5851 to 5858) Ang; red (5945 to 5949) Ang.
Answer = -3.4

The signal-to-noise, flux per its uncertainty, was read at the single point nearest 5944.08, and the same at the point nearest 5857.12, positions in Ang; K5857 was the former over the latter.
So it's 1.03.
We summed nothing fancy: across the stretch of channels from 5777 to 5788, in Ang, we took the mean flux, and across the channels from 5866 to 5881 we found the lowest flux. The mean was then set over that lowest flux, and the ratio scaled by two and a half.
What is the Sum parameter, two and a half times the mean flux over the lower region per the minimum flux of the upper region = 2.70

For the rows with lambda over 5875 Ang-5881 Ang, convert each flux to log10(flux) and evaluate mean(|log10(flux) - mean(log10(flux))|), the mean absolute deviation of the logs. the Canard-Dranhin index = 0.022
